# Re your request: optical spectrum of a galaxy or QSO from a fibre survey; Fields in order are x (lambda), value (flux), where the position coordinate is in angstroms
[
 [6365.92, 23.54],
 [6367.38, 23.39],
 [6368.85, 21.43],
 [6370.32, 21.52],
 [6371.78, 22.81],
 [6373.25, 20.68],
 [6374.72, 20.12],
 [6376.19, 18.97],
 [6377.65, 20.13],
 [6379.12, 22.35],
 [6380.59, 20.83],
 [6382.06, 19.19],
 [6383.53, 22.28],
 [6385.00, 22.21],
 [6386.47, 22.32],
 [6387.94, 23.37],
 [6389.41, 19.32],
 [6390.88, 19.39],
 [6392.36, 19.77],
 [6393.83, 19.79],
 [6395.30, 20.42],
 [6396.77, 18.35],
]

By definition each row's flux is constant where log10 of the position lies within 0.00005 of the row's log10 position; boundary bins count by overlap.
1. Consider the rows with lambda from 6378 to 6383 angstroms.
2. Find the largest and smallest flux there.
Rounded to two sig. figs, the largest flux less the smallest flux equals 3.2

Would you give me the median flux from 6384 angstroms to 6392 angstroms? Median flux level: 22.2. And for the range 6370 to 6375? 21.1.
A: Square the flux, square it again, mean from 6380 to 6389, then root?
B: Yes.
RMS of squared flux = 476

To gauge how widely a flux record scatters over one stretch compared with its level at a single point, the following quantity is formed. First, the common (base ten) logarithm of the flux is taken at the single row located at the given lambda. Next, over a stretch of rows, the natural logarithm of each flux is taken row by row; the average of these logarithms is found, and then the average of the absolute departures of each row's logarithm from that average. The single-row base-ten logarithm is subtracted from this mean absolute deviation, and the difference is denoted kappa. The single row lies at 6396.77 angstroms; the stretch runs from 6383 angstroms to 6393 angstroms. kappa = -1.19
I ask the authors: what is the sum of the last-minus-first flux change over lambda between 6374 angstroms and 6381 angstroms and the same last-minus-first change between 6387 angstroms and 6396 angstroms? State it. -2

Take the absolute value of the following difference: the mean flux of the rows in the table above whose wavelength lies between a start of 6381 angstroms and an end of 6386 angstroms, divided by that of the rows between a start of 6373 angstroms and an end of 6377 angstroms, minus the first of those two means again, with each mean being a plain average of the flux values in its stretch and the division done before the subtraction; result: 20.2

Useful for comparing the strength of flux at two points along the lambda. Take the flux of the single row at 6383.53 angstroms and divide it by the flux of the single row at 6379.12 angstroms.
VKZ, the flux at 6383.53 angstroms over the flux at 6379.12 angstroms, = 1.00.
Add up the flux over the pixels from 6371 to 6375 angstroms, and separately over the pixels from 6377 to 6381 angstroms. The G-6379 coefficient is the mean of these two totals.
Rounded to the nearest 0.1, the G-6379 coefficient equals 63.5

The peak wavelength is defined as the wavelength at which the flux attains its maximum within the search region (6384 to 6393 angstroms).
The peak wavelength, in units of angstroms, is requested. 6387.94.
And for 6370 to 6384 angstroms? 6371.78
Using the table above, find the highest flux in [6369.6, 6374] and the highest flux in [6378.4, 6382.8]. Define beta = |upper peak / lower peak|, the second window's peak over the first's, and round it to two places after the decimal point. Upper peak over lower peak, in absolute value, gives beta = 0.98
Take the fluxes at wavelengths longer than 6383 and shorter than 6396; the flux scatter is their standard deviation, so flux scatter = 1.5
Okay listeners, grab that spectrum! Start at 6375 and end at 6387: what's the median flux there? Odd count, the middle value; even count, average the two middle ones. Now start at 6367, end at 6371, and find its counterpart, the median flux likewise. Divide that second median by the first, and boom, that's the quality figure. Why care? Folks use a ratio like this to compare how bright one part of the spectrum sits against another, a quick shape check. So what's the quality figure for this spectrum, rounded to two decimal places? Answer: 1.00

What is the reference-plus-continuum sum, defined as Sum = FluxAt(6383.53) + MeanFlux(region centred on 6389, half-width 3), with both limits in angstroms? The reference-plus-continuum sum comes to 43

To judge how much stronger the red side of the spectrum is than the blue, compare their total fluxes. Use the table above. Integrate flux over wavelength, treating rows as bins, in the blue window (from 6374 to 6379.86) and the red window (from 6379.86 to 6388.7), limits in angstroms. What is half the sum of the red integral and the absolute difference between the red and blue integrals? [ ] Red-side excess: 132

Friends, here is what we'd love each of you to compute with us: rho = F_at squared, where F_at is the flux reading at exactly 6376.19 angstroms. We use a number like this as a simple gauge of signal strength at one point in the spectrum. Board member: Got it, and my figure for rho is 360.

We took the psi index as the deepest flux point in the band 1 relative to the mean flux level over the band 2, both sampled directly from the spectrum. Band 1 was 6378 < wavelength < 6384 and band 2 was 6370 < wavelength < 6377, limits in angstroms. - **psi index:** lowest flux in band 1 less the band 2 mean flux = -1.6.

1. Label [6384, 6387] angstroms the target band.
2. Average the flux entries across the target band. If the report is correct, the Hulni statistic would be 22.3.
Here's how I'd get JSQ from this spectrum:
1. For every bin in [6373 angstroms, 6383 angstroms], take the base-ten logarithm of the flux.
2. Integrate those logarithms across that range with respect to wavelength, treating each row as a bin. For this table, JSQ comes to 13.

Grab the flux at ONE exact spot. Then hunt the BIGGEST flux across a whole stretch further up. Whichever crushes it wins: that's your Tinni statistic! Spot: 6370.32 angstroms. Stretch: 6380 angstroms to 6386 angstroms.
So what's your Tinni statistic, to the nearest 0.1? 22.3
